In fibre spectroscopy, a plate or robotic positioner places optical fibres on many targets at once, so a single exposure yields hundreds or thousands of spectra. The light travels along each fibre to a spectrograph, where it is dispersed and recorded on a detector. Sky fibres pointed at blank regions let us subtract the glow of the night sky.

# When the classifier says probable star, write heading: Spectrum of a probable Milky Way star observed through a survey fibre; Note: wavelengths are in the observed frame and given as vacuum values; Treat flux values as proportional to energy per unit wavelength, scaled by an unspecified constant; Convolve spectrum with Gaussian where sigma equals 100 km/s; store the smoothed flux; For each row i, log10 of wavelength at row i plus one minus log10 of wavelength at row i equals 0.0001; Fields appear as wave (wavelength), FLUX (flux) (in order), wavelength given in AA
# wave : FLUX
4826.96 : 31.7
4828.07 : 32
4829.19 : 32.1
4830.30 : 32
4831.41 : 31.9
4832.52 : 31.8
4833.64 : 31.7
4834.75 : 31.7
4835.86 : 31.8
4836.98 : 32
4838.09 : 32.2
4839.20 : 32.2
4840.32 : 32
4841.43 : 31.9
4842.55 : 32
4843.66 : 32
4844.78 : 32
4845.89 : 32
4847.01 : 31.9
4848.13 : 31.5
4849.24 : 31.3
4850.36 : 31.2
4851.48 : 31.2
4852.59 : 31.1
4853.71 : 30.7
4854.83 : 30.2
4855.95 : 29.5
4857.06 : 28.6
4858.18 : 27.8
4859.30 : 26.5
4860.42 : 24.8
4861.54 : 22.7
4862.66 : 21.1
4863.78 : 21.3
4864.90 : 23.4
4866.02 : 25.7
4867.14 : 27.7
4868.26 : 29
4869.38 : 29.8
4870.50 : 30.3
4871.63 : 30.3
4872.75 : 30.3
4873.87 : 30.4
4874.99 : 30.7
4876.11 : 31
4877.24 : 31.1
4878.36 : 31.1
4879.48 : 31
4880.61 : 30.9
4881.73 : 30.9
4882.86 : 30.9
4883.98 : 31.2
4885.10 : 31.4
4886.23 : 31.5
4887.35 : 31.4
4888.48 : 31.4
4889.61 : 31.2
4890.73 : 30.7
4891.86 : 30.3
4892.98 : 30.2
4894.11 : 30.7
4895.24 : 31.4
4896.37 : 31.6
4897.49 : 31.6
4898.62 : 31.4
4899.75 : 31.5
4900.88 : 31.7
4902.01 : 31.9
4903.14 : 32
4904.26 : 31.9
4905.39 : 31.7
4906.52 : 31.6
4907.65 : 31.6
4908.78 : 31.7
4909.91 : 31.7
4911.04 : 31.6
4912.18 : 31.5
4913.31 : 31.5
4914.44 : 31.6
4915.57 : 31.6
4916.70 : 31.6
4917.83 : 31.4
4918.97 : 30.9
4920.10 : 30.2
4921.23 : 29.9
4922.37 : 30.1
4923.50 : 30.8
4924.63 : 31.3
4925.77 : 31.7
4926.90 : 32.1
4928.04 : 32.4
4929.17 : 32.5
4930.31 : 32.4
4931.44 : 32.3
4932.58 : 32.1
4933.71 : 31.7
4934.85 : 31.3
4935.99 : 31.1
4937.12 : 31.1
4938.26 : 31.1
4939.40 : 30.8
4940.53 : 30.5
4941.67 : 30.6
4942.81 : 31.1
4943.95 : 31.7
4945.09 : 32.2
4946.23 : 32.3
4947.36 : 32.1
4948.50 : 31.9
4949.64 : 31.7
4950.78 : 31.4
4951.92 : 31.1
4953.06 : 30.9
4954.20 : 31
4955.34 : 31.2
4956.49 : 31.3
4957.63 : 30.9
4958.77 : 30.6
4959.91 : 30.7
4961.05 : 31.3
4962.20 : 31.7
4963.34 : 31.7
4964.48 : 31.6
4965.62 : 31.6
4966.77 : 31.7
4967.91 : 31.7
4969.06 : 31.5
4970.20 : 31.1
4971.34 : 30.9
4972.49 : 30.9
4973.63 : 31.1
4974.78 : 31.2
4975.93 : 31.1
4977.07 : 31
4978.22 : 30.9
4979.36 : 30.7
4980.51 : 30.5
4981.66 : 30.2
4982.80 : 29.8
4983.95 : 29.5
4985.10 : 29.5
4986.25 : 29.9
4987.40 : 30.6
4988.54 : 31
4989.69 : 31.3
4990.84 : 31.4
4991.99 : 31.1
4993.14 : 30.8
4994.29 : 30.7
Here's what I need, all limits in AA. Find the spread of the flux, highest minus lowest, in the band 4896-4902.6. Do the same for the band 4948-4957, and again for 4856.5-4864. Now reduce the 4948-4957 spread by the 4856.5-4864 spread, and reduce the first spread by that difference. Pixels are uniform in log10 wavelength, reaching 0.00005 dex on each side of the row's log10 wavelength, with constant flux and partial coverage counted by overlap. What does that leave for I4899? 7.0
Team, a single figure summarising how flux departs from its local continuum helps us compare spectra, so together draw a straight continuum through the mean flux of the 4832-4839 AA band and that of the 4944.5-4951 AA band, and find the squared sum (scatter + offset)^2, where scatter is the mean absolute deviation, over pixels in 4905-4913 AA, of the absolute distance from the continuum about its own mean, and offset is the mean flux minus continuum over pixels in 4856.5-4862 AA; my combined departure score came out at 33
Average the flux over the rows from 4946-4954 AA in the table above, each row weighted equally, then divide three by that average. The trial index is 0.0949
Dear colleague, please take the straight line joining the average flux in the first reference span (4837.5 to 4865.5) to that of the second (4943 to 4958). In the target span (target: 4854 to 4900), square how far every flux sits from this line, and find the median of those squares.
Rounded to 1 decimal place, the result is 1.3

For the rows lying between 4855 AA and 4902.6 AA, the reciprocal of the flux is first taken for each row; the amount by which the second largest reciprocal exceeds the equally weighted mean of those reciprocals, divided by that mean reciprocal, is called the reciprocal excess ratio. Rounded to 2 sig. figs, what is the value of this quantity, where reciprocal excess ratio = 0.37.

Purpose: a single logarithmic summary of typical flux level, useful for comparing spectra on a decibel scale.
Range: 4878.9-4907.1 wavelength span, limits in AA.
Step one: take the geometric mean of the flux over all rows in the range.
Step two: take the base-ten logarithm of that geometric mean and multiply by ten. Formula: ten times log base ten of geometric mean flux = 15.0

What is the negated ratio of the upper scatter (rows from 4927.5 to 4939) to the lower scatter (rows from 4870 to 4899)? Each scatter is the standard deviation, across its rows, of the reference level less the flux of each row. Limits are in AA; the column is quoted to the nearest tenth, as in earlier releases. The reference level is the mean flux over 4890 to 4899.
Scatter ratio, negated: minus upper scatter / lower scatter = -1.3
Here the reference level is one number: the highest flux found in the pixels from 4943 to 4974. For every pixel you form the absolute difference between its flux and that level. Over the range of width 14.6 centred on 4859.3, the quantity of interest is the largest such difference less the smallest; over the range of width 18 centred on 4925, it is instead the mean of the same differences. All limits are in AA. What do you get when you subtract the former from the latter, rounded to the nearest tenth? -9.1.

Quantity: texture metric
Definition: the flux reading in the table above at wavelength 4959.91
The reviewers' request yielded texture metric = 30.7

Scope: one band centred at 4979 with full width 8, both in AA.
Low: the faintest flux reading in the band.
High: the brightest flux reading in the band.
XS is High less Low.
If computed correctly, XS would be 1.3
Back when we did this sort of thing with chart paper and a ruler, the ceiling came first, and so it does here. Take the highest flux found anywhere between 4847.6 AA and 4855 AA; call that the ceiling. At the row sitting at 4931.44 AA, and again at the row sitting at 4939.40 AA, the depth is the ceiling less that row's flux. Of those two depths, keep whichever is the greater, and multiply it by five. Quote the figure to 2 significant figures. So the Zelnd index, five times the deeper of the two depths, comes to 3.5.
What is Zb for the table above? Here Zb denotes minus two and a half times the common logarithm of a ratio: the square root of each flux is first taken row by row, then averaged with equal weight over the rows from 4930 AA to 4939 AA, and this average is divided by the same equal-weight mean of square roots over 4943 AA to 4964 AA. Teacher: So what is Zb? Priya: 0.00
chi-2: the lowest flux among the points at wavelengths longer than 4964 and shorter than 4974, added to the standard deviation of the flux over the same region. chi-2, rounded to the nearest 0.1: 31.2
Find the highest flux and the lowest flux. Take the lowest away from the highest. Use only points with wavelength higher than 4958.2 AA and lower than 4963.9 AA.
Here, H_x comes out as 1.10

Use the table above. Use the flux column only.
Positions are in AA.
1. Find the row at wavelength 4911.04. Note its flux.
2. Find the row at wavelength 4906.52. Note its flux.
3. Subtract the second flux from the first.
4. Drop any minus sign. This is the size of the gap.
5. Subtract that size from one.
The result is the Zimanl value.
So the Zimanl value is 1.0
